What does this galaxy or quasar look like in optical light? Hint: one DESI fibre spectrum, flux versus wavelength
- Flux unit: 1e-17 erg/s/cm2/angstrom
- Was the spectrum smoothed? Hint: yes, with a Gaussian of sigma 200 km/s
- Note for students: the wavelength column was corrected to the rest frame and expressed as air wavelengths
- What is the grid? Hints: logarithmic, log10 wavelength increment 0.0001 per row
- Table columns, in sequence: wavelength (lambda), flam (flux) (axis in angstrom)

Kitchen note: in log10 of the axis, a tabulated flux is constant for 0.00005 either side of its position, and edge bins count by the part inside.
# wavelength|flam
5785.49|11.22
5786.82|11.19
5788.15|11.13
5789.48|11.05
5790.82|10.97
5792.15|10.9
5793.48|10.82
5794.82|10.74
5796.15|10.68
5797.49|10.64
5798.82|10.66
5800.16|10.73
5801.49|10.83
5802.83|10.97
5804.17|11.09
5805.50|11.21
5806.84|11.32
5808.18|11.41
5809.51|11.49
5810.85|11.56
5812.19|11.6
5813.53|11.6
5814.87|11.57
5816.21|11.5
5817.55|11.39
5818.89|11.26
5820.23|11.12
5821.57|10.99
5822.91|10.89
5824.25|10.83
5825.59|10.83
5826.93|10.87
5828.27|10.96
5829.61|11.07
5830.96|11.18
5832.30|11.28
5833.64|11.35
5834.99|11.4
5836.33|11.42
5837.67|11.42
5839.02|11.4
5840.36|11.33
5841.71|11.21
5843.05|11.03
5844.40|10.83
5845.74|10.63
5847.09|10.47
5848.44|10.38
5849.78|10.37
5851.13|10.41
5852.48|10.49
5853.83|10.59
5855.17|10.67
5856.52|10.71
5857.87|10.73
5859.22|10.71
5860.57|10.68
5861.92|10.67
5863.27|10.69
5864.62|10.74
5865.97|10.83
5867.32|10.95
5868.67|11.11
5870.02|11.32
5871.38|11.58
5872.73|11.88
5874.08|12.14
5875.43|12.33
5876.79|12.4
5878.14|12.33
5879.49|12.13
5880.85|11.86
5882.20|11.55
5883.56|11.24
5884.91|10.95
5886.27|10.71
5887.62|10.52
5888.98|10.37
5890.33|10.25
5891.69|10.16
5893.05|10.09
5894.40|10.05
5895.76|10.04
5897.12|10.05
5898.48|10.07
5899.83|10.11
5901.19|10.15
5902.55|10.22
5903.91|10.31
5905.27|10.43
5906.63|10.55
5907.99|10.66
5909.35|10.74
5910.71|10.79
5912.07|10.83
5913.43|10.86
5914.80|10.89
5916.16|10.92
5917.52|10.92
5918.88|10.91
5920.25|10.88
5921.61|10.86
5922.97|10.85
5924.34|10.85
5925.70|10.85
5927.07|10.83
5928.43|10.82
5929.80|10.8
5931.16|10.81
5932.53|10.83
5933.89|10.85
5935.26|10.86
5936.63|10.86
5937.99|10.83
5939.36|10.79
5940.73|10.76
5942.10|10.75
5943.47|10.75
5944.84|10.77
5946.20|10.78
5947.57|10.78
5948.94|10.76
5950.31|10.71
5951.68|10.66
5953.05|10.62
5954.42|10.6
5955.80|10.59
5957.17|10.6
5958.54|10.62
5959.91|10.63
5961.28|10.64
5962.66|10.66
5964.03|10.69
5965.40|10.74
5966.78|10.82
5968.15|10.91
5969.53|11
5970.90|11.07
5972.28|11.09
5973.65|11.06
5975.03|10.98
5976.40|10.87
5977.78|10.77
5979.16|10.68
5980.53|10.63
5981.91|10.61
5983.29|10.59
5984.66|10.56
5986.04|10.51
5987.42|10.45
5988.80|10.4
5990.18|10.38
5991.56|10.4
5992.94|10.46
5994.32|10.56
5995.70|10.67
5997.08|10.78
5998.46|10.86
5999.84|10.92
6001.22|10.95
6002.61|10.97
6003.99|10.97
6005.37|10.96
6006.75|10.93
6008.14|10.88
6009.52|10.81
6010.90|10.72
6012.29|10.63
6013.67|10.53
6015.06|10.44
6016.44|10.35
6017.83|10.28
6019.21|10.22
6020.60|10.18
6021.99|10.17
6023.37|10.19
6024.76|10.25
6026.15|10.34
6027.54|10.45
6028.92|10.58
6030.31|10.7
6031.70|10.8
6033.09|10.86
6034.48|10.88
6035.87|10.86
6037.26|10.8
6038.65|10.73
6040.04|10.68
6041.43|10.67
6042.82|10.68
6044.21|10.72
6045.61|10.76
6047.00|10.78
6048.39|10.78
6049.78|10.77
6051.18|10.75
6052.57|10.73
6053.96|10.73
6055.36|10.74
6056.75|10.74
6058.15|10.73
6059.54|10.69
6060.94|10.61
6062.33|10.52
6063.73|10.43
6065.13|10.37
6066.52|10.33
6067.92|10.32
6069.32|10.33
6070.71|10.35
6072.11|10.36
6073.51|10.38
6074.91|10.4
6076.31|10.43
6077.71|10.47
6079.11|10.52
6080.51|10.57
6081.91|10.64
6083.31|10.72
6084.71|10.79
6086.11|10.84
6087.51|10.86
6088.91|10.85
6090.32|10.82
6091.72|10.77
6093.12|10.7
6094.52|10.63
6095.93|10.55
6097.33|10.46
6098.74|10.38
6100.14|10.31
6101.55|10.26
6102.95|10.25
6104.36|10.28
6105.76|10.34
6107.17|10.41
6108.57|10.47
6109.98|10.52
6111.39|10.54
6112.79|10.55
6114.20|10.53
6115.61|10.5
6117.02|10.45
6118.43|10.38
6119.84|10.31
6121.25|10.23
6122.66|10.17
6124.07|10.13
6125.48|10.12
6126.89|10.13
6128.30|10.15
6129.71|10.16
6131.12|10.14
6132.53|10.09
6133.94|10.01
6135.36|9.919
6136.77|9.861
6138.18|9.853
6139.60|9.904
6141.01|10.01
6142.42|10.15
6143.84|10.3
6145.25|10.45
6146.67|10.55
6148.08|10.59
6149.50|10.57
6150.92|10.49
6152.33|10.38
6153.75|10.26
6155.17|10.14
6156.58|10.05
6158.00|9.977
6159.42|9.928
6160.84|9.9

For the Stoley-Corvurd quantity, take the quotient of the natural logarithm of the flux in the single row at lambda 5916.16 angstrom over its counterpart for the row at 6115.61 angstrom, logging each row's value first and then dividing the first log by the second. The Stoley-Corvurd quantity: 1.02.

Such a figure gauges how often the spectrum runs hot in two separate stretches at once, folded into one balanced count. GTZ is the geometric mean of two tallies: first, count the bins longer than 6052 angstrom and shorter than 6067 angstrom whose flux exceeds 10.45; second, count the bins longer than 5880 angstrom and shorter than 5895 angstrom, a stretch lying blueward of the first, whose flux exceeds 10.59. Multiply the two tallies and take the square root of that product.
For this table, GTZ 6.3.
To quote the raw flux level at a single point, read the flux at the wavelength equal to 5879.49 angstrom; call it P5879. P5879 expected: 12.13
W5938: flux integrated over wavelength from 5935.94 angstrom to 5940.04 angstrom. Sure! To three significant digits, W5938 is 44.4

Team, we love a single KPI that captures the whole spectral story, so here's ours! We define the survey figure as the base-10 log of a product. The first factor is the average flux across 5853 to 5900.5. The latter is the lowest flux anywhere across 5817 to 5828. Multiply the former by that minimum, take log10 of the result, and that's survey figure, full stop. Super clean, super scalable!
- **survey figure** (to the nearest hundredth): 2.07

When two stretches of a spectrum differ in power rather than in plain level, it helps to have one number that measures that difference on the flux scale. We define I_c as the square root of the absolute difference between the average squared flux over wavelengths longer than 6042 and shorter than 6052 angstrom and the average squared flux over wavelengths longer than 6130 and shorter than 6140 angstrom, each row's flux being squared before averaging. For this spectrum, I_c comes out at 4.0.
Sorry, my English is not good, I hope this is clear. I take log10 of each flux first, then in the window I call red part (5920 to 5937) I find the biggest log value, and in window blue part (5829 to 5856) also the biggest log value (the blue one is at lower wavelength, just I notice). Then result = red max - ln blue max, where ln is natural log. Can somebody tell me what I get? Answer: 0.98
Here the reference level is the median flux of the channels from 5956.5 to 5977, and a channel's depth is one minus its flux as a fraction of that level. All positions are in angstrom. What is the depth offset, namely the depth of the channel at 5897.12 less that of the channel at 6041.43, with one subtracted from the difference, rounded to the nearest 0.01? -0.94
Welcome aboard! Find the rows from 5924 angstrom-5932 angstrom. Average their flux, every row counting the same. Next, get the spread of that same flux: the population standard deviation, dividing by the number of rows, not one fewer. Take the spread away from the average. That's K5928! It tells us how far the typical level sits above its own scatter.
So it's 10.8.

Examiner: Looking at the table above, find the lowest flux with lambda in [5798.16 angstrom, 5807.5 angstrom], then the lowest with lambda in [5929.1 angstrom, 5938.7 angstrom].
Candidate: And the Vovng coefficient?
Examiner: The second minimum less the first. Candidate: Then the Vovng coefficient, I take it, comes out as 0.14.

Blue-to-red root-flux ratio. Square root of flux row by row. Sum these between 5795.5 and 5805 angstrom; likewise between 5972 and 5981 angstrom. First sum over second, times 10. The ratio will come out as 10.0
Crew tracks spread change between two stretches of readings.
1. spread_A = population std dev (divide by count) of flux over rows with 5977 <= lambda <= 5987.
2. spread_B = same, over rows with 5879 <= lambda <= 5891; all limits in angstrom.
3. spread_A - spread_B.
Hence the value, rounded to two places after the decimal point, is -0.56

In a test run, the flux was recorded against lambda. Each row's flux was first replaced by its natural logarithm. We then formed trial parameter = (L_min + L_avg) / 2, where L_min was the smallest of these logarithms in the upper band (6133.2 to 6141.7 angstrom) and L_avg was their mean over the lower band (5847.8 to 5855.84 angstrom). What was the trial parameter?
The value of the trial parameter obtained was 2.32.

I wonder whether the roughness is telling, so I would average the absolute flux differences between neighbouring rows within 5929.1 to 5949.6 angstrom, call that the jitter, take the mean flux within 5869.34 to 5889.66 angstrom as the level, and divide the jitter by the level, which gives 0.0014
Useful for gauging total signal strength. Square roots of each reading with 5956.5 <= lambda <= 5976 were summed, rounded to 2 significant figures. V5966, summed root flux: 46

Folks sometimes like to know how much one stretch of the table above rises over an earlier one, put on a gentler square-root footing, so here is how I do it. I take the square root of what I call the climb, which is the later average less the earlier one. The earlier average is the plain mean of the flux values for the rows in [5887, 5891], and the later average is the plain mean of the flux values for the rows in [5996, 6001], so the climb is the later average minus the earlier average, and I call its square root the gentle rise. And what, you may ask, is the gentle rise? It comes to 0.69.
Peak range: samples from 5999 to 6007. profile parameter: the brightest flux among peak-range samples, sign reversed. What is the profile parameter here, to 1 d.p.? -11.0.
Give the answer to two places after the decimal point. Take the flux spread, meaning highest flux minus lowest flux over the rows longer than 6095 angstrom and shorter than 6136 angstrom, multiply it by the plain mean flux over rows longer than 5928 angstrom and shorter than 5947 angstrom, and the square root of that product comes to 2.61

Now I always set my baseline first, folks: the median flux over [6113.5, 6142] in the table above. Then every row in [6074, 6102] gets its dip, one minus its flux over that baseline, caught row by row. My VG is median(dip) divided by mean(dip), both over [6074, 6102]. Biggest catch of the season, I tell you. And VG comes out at 1.00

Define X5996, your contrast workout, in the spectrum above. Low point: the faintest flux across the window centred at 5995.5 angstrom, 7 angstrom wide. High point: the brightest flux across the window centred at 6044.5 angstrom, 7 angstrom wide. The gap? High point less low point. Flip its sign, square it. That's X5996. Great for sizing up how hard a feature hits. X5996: 0.10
